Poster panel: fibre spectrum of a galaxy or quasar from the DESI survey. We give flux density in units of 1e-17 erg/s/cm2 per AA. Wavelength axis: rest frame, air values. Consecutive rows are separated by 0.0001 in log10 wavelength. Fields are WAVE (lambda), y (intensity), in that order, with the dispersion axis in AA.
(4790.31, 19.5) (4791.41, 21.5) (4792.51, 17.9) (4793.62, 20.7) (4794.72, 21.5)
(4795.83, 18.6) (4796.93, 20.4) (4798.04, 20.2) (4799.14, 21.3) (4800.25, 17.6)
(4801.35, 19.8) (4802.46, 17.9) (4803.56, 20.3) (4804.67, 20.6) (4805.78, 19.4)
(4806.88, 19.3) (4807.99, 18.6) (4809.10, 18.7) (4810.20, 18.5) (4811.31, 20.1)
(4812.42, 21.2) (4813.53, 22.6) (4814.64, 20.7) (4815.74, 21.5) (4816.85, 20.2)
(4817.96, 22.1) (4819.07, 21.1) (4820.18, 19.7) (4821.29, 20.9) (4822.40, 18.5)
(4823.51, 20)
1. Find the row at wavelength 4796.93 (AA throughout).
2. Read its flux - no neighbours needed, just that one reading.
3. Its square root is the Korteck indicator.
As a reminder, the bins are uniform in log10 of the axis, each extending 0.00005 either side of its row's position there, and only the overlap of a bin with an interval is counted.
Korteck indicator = 4.517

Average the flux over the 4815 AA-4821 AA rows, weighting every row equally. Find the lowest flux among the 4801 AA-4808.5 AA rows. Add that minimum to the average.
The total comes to 38.8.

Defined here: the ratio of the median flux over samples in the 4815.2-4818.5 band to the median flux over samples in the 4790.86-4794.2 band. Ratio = 1.039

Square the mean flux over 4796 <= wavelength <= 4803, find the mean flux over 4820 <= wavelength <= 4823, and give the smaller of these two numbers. 19.7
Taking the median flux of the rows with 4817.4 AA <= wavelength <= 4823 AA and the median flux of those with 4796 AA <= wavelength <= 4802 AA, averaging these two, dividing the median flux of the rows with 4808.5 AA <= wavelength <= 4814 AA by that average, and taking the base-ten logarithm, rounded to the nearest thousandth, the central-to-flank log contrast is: -0.010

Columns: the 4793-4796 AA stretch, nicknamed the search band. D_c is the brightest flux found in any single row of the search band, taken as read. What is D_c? 21.5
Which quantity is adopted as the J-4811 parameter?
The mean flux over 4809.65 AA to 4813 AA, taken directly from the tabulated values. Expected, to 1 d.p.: 19.9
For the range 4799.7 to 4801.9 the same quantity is 18.7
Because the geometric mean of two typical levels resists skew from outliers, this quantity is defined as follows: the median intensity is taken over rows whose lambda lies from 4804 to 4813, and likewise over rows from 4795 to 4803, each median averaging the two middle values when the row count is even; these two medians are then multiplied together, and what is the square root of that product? 19.6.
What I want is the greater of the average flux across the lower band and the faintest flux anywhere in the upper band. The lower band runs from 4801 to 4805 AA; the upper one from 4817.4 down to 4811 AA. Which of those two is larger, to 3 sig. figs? 20.1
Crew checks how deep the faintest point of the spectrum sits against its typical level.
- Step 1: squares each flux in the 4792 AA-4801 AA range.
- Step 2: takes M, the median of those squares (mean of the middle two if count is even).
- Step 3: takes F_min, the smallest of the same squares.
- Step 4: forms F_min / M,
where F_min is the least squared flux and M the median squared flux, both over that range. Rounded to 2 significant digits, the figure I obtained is 0.75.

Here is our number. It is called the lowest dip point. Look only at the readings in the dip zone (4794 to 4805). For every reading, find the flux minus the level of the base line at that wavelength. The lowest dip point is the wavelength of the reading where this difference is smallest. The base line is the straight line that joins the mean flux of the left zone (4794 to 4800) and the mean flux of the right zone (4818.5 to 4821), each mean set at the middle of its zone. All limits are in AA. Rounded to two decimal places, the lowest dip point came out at 4800.25 AA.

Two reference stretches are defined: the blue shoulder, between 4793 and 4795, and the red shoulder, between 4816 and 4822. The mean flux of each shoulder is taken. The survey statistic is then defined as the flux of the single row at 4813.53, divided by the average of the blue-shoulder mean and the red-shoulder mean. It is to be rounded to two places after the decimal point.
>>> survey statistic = 1.08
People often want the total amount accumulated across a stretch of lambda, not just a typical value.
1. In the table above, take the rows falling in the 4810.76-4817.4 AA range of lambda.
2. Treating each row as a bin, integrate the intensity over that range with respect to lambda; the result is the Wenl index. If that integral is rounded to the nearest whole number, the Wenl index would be 140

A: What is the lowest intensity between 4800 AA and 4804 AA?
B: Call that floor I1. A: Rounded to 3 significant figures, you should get 17.6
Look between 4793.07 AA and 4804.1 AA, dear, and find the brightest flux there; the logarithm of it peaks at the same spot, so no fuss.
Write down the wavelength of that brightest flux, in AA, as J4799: 4794.72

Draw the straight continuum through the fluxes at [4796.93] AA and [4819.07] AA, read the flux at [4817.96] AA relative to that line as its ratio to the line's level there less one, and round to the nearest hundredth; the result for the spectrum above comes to 0.05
